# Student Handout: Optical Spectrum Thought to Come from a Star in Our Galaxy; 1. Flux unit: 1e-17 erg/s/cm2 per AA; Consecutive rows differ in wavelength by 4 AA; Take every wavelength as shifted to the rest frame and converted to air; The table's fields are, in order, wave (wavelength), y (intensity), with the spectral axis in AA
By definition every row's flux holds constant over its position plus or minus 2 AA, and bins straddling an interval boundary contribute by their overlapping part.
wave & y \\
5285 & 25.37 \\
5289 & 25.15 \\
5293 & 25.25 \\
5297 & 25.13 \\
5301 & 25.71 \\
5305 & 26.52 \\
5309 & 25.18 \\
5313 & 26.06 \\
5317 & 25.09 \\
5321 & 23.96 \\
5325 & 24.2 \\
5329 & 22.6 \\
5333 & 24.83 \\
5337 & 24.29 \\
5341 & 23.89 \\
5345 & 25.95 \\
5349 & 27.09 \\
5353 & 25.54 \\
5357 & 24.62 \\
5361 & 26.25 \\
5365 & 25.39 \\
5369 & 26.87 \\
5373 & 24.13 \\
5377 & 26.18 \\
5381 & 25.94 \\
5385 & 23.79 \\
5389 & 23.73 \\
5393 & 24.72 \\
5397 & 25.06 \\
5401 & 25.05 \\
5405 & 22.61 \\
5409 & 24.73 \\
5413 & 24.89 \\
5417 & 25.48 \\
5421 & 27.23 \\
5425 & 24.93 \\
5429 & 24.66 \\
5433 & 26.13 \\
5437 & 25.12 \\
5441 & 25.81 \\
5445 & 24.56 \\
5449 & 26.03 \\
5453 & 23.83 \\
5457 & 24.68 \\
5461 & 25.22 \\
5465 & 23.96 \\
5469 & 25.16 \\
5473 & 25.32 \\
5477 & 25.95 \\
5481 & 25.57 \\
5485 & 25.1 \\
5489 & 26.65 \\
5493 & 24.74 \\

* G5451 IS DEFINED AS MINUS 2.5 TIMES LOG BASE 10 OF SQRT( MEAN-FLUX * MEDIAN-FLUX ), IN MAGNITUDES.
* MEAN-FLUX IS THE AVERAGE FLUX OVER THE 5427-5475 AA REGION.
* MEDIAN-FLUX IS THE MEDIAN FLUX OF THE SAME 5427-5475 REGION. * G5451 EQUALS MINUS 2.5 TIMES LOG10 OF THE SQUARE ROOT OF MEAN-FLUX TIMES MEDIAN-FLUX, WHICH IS -3.50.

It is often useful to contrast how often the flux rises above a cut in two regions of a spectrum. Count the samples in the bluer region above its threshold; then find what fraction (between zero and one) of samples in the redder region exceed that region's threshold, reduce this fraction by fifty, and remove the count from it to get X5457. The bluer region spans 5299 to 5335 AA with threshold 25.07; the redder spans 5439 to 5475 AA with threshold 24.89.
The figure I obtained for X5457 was -54.4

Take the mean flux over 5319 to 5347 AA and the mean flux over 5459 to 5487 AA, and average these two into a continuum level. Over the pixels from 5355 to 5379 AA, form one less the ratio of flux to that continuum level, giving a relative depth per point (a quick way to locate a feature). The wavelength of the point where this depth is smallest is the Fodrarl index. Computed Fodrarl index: 5369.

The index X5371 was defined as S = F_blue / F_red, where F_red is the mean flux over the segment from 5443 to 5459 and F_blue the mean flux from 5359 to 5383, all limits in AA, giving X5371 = 1.04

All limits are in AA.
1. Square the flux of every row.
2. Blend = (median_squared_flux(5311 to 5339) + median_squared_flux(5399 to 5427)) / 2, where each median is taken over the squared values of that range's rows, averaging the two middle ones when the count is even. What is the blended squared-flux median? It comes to 606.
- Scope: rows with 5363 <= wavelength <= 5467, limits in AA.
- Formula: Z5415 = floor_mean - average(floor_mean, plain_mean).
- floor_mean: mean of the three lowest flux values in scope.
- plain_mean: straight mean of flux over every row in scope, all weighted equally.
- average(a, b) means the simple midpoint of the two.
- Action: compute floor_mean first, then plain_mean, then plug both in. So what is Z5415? -0.83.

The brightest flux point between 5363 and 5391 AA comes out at 26.87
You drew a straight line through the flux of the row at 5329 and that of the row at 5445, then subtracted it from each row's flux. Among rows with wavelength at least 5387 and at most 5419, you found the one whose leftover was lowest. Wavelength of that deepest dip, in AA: 5405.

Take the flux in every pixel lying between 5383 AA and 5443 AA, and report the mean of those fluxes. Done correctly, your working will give 24.9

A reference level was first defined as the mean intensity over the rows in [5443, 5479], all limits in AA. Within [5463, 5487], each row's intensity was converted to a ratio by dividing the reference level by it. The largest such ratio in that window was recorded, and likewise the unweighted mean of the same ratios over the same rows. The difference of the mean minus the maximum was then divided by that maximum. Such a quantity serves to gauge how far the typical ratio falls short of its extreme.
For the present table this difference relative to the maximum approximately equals -0.048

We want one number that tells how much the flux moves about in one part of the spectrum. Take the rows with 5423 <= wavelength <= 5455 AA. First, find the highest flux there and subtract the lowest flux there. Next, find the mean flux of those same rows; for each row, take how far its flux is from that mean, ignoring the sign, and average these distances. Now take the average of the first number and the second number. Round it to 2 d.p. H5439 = 1.47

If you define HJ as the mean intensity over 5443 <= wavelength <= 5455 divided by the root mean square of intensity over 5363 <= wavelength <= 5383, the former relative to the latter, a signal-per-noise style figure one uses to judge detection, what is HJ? 0.96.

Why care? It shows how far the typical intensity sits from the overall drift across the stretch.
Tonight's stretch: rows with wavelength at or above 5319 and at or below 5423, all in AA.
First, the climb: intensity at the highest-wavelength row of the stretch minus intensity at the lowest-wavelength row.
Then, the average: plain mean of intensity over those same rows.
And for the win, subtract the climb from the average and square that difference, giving 471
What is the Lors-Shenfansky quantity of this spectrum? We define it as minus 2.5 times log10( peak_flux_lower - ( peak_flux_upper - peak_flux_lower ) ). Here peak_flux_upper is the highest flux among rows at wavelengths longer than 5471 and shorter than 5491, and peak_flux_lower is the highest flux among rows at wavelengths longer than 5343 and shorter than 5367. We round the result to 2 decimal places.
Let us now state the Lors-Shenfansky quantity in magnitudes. -3.60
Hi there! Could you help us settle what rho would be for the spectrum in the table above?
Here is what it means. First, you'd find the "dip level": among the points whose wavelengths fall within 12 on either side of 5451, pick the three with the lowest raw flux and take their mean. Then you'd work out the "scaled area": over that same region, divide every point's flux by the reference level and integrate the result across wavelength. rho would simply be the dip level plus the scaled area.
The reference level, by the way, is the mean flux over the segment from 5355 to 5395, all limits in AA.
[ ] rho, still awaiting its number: 48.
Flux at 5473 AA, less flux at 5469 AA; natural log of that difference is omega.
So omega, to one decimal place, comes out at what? -1.8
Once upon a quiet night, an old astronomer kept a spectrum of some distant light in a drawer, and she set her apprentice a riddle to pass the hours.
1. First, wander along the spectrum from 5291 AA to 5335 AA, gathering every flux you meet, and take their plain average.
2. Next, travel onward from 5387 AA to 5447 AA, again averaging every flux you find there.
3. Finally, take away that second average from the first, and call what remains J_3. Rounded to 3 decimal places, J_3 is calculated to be -0.023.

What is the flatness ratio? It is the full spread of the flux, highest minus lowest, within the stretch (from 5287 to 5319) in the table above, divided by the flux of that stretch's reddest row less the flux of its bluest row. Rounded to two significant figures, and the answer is -24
